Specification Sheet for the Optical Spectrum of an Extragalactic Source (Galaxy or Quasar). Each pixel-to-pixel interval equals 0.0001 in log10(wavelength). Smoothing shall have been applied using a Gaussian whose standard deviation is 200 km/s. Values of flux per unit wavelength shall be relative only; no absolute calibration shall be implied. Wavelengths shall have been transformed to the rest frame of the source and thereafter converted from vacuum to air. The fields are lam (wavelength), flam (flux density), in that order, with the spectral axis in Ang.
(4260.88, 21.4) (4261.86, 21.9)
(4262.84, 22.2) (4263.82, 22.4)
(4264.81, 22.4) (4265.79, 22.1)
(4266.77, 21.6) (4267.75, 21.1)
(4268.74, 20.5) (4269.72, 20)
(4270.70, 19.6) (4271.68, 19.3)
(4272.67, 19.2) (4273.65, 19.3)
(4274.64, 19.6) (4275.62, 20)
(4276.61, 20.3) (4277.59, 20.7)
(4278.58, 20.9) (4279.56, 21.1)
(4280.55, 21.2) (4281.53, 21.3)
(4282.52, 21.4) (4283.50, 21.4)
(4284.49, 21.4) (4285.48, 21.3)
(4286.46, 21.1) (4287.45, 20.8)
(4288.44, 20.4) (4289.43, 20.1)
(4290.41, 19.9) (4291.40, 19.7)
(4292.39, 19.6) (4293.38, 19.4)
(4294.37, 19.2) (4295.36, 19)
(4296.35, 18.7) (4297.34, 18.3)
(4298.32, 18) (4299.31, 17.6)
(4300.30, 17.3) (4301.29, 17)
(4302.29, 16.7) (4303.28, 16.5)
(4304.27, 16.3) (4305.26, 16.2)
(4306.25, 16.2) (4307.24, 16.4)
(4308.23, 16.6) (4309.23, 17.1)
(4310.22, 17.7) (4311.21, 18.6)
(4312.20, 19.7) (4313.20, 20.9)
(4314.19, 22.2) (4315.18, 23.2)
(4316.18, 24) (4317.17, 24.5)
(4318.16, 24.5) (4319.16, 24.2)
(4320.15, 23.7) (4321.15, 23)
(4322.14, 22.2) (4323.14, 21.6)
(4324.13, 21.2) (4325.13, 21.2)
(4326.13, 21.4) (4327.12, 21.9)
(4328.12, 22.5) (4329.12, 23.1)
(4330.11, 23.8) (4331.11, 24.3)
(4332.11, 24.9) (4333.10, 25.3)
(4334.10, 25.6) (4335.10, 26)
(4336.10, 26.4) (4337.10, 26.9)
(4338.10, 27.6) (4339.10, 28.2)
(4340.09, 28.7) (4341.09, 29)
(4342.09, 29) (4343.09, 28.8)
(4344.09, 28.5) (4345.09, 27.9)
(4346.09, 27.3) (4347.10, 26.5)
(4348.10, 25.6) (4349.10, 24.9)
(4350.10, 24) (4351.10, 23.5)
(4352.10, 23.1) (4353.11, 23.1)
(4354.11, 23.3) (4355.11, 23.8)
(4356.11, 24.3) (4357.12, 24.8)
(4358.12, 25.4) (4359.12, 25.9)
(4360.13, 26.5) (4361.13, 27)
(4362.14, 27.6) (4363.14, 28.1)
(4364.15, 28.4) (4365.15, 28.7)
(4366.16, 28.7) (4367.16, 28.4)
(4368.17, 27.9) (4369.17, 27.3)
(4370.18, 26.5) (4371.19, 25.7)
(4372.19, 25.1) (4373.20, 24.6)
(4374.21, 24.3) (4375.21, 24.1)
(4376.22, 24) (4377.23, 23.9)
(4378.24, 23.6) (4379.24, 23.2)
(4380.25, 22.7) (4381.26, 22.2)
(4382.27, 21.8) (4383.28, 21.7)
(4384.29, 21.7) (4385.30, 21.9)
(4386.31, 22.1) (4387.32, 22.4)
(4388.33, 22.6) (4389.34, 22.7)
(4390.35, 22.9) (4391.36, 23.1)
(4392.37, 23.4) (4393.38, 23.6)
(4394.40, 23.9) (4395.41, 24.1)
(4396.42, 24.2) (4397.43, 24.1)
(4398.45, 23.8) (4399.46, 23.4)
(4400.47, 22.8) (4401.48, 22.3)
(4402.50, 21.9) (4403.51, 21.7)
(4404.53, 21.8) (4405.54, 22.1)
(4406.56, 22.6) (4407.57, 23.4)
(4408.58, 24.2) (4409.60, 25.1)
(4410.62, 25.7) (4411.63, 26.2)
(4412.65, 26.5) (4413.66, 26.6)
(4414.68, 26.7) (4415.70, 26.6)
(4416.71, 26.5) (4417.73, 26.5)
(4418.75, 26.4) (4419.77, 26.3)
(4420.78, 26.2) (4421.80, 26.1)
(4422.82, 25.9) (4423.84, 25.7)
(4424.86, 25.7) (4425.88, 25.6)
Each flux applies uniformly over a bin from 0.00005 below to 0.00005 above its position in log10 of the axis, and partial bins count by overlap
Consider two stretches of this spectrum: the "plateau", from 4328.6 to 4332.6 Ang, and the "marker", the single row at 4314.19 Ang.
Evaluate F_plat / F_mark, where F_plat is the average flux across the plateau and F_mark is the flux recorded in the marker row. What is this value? 1.08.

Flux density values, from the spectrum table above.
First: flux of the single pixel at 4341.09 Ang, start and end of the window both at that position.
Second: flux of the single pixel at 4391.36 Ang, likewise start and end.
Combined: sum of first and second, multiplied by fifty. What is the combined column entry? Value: 2605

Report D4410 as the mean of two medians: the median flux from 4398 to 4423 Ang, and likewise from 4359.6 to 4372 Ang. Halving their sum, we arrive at 26.7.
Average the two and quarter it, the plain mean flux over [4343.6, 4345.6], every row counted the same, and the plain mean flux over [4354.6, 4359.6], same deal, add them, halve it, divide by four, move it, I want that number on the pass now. 6.63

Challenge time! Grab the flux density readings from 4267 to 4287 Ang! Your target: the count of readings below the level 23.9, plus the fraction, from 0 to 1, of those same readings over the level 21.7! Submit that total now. 20.0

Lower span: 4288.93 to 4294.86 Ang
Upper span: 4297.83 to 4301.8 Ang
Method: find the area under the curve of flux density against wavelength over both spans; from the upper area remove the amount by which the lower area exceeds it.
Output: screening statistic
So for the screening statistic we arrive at 22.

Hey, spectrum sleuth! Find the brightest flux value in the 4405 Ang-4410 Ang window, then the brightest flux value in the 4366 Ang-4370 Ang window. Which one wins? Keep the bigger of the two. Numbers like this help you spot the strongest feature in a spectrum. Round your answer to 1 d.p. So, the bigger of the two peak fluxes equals 28.7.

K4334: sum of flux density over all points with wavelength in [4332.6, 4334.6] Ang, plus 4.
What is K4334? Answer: 55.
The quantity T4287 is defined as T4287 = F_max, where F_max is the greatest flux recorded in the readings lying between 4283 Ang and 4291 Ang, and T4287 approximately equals 21.4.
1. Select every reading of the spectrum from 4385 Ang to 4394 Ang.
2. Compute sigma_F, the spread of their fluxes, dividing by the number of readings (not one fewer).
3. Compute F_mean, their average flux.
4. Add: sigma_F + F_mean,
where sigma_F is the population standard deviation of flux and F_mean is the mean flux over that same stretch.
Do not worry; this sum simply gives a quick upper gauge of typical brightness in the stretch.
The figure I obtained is 23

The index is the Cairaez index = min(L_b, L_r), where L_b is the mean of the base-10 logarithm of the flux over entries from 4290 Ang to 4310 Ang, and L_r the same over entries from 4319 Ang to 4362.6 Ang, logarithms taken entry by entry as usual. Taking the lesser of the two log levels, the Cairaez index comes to 1.25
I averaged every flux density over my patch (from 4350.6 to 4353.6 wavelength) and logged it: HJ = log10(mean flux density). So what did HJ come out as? 1.37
